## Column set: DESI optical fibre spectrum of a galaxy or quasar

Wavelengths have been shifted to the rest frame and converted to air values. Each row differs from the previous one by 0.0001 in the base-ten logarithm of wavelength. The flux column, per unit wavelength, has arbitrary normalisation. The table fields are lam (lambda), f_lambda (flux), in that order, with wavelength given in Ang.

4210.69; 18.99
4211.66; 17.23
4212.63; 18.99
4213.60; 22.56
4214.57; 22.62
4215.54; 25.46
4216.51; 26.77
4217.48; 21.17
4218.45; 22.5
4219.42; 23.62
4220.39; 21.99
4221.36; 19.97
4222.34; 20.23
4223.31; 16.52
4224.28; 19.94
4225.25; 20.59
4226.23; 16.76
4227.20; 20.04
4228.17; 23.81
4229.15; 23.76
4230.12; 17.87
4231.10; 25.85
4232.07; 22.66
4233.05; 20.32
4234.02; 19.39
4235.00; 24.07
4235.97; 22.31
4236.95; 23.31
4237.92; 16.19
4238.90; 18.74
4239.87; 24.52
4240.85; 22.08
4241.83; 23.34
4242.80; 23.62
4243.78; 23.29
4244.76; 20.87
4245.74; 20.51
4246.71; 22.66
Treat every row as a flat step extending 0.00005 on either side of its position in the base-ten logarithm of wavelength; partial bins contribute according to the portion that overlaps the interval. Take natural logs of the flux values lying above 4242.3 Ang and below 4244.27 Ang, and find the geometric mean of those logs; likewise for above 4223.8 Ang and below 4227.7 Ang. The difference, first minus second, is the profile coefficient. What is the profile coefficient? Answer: 0.20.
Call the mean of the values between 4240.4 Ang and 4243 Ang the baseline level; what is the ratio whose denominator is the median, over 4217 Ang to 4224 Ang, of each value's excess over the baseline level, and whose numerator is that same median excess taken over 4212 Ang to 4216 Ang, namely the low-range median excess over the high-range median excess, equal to 0.2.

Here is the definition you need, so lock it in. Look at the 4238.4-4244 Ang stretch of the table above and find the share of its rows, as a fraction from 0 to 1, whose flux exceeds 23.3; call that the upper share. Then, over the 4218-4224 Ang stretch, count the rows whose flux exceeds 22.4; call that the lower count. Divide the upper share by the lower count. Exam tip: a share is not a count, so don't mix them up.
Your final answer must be 0.25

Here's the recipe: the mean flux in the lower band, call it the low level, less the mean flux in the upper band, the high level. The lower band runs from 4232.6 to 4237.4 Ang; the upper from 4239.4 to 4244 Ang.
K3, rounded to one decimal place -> -1.5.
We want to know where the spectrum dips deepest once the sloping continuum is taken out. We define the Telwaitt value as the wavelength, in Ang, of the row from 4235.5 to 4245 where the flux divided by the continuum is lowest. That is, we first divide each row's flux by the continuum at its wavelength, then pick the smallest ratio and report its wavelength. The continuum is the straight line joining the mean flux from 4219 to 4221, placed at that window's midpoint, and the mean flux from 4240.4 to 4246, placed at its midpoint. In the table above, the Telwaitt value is 4237.92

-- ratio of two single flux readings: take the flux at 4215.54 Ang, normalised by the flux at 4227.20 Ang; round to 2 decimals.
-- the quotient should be 1.27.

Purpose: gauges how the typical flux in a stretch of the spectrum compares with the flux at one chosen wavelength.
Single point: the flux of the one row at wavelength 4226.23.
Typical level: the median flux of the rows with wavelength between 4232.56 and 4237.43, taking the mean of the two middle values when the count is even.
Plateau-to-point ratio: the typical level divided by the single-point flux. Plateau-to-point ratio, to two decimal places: 1.33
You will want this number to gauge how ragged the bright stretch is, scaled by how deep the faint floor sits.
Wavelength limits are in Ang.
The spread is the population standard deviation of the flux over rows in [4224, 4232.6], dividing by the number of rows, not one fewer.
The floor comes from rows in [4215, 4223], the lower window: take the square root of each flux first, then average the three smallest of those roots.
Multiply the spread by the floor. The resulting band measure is 12.7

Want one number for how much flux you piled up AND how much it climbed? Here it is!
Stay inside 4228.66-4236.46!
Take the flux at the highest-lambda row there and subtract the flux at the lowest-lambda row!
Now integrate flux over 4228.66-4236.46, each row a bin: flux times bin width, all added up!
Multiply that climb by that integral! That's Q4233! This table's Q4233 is -249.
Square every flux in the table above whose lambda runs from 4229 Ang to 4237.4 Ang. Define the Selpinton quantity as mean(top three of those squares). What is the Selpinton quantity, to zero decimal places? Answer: 604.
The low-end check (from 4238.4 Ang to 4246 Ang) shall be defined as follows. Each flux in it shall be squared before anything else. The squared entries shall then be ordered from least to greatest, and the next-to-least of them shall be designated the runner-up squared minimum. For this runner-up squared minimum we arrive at 421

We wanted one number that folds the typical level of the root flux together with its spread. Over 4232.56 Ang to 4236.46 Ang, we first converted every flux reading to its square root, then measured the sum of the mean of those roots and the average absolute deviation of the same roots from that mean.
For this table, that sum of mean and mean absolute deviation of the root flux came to 4.81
